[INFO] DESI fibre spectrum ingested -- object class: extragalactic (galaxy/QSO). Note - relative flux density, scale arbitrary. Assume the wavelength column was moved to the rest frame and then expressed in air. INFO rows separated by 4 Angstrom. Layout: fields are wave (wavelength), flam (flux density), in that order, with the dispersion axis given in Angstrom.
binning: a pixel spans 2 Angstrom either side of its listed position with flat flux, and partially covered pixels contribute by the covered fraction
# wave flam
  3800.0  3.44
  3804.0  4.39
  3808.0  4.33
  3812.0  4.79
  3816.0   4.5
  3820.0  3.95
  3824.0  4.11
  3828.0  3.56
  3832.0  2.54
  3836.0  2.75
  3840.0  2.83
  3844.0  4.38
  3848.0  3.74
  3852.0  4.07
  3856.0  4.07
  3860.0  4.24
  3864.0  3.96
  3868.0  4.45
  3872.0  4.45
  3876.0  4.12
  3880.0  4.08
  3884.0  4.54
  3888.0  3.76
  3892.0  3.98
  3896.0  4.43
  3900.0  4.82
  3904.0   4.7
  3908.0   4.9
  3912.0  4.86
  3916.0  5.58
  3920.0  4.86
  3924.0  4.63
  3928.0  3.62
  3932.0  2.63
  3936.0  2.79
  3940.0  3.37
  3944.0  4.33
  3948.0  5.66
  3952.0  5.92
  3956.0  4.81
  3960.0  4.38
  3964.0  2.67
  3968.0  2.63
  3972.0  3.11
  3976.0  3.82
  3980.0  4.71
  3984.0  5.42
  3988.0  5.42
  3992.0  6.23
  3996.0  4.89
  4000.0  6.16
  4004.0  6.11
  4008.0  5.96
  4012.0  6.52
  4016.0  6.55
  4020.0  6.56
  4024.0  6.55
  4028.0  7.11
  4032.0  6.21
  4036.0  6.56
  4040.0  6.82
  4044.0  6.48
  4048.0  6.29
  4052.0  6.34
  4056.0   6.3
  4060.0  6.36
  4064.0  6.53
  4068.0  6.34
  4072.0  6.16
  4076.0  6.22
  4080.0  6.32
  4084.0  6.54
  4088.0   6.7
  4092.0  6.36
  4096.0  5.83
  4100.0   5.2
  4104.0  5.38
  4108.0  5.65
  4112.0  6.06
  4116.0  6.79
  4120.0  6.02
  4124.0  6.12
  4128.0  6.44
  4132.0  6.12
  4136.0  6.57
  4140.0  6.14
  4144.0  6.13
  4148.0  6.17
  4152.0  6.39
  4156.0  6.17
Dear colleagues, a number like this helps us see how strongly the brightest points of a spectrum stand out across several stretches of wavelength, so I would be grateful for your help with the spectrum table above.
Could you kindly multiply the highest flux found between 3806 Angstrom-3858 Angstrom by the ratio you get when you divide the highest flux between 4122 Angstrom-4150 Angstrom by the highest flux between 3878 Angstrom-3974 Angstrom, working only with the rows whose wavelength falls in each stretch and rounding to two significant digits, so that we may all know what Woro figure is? 5.3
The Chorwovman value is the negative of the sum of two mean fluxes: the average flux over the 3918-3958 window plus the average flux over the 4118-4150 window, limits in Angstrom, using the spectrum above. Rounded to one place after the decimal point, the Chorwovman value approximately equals -10.5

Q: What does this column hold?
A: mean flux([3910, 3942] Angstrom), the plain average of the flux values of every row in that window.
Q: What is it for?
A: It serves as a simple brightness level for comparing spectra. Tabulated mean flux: 4.0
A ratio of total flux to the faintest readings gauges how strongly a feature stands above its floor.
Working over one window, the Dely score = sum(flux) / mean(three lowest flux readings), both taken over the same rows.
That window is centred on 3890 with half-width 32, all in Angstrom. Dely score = 18.4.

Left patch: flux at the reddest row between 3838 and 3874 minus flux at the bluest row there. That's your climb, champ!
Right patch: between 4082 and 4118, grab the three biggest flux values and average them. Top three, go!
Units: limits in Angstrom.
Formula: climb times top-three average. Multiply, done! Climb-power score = 11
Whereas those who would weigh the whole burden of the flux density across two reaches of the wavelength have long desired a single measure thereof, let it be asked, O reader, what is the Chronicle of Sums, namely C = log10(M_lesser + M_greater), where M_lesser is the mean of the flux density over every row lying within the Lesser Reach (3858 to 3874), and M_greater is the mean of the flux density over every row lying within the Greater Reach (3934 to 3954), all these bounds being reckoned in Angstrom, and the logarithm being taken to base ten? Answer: 0.94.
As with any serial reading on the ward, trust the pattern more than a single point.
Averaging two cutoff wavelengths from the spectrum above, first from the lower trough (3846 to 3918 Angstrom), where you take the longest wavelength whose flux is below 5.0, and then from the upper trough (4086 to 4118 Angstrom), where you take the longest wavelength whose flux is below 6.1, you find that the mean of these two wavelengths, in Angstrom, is 4012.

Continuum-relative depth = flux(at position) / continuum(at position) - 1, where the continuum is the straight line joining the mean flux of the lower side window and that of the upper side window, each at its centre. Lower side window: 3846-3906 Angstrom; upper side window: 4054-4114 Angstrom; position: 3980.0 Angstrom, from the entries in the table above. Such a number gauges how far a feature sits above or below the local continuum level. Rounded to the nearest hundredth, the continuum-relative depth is -0.09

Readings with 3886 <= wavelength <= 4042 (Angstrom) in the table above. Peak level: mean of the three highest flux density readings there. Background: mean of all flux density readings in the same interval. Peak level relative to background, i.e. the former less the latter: 1.9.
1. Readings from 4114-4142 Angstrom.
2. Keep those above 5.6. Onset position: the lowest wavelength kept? 4116.0 Angstrom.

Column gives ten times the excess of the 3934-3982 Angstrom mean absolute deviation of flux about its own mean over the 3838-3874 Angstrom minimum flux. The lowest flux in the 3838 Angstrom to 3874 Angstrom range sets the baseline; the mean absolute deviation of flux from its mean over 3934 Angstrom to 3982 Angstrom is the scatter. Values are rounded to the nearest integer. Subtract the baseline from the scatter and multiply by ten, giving -19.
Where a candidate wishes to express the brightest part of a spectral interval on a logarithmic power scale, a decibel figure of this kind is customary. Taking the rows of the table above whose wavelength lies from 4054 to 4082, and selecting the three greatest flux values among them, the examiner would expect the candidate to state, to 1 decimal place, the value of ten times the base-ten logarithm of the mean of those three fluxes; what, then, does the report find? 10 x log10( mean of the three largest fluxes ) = 8.1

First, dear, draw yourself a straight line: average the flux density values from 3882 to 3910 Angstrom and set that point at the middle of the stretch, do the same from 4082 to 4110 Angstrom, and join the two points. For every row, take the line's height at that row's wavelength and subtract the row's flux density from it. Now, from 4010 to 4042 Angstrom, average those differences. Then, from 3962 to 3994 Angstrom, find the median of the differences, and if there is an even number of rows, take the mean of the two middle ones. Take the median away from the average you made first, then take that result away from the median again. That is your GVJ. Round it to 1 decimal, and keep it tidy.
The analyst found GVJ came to 2.8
